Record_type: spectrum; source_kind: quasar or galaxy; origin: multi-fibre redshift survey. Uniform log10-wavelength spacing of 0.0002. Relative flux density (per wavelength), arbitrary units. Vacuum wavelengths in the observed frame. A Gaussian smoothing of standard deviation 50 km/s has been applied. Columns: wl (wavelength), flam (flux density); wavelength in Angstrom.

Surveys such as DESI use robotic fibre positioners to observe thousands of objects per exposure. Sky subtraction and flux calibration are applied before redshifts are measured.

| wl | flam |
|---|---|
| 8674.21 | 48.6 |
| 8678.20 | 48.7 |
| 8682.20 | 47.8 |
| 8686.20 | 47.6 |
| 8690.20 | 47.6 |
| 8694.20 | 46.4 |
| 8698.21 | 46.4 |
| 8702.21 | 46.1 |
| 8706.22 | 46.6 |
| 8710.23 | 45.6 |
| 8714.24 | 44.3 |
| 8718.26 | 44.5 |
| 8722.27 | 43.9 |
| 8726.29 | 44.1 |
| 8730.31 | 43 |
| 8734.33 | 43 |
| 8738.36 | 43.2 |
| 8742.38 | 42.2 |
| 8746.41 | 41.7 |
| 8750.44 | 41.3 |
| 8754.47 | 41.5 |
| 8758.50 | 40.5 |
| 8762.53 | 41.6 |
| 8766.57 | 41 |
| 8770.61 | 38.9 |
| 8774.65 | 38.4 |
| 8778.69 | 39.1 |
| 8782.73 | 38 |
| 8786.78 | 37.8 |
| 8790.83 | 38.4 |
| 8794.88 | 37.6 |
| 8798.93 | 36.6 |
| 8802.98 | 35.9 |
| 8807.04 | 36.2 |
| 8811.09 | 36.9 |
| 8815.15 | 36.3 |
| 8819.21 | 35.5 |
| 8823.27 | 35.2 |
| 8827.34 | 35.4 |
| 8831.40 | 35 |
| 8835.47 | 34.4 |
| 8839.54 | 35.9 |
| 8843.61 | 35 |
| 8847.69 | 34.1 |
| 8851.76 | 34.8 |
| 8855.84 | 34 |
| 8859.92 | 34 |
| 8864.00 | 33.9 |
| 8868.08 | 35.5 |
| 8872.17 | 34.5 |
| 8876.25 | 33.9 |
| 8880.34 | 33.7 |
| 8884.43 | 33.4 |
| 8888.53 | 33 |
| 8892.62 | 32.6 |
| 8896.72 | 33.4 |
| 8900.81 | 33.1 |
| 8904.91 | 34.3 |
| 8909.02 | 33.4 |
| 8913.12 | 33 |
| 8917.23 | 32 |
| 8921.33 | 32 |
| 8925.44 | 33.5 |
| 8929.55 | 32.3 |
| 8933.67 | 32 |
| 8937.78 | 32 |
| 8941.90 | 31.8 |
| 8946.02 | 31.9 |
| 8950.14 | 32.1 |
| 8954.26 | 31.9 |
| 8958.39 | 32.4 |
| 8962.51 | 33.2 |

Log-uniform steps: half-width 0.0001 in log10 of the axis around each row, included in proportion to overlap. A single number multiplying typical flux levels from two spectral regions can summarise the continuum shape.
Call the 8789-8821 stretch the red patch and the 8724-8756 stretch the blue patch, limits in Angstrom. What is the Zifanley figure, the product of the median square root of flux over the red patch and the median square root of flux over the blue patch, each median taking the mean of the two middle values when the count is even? 39.4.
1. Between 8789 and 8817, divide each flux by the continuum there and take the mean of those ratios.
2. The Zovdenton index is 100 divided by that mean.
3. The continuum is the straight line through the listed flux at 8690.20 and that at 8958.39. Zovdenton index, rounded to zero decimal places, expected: 112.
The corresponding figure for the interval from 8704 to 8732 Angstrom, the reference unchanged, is 103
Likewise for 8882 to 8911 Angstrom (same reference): 108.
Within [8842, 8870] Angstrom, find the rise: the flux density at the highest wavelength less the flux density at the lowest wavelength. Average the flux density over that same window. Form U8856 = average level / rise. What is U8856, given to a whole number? 69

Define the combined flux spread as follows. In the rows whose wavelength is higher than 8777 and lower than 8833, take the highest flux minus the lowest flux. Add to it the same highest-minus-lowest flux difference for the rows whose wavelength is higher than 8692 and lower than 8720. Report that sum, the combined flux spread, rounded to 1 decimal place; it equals 6.4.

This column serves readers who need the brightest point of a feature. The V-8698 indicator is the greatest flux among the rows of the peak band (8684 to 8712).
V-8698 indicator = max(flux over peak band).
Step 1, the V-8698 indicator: 47.6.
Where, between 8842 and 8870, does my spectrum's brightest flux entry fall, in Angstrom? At 8868.08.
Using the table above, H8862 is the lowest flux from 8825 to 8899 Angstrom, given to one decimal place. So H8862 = 32.6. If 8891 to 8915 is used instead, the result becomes 32.6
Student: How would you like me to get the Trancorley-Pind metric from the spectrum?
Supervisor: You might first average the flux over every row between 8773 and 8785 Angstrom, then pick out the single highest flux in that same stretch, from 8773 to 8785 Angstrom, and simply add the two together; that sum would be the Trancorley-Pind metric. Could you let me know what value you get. 78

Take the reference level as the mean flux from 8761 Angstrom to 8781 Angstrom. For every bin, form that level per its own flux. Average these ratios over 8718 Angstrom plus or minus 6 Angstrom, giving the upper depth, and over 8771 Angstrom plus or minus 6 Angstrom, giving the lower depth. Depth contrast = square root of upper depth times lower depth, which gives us 0.95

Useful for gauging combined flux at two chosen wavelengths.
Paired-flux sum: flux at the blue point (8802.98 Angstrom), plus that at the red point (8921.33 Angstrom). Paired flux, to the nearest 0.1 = 67.9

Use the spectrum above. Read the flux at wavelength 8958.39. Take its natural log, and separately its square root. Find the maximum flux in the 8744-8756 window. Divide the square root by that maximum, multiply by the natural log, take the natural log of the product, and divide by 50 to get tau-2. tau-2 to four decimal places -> -0.0149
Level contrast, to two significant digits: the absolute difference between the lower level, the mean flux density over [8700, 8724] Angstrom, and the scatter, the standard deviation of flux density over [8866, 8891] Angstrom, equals 44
